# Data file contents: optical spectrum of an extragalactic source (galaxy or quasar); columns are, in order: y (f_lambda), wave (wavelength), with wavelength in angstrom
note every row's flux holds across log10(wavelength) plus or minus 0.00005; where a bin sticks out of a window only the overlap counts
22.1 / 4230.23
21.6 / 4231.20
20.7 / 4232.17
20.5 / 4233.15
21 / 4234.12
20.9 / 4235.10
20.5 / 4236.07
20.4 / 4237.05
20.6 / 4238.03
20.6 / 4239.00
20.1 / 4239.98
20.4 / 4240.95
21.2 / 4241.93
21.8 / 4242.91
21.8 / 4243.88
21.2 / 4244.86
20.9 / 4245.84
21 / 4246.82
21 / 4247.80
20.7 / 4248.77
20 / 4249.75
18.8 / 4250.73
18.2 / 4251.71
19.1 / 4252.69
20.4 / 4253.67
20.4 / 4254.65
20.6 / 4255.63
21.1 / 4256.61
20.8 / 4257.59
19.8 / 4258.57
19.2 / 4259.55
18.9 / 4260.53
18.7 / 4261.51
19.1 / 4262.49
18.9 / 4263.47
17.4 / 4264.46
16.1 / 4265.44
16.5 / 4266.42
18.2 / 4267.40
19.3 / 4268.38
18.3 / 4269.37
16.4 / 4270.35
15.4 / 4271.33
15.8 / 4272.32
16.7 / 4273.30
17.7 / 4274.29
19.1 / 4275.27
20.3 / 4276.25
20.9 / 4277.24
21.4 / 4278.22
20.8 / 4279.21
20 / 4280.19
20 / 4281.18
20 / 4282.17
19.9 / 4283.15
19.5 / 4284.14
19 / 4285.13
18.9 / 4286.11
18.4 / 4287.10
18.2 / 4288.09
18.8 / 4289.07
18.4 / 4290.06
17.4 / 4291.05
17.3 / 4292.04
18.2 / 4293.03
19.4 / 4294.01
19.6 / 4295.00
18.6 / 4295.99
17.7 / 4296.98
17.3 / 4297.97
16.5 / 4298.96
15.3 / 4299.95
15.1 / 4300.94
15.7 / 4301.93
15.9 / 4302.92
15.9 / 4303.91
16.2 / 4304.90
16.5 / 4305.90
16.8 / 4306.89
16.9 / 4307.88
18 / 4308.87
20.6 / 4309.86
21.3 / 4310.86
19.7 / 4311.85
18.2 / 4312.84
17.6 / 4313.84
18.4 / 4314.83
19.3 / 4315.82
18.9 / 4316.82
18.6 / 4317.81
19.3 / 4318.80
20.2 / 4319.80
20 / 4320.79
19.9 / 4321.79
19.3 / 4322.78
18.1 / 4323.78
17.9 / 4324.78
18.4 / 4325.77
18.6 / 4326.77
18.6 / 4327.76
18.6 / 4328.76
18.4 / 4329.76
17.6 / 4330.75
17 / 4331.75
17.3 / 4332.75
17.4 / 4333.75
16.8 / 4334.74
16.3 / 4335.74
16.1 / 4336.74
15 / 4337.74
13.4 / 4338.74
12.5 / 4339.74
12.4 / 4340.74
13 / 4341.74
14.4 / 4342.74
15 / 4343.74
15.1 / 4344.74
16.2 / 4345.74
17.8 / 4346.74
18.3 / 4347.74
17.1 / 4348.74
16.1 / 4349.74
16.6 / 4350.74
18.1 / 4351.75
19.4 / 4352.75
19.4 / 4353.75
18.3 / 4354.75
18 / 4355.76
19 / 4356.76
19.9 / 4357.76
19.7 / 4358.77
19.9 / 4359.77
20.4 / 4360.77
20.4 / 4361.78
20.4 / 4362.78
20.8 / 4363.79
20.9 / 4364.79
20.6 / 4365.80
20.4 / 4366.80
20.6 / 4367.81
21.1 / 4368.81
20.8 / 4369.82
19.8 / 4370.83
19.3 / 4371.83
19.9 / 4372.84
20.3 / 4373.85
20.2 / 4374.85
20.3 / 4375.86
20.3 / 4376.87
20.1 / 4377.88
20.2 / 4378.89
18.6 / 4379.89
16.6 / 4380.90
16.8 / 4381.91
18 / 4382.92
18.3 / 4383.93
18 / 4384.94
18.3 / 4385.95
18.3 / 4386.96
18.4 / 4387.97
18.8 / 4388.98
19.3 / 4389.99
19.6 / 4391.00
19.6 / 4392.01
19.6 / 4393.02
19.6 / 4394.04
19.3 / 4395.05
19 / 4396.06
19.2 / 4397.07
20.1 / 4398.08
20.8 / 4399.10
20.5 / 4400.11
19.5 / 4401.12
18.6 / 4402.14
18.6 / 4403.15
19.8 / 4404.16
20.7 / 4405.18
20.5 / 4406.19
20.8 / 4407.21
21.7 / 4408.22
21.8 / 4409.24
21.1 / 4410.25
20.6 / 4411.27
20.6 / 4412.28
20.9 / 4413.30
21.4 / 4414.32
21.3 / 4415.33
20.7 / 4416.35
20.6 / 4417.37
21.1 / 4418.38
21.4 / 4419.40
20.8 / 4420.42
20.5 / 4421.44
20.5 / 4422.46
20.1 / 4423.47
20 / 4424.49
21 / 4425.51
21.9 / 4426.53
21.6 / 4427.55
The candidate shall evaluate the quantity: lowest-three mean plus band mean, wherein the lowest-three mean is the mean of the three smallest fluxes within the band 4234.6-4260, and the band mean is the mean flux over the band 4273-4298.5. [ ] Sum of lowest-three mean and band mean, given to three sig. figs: 37.7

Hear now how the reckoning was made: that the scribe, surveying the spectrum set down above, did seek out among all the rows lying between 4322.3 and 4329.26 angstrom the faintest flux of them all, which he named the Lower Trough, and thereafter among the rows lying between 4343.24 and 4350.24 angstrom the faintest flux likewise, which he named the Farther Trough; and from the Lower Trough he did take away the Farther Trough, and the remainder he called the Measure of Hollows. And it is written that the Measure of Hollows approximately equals 2.9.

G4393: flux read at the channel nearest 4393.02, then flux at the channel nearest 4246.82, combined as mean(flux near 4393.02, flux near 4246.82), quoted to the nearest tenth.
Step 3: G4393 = 20.3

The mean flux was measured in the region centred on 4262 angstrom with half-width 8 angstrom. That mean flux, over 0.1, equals 190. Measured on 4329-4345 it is 155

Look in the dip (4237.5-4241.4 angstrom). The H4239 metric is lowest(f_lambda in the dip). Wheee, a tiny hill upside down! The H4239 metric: 20.1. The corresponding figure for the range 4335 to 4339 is 13.4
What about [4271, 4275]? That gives 15.4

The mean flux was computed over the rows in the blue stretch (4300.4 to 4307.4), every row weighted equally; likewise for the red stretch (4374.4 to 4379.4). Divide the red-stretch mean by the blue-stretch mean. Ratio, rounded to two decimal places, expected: 1.26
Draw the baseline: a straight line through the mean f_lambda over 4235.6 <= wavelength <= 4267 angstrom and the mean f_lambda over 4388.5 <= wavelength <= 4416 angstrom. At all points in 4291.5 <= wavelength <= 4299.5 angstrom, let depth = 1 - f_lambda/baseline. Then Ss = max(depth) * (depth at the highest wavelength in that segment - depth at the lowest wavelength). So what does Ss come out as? 0.007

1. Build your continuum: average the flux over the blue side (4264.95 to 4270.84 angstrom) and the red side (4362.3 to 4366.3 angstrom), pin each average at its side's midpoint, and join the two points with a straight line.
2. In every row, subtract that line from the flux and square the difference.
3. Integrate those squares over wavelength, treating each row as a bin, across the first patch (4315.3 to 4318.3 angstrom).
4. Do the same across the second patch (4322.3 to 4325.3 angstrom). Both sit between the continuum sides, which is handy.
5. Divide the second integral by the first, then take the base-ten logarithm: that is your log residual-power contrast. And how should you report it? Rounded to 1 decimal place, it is 1.0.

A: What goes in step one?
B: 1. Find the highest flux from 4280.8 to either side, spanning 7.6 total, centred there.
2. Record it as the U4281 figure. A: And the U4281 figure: 21.4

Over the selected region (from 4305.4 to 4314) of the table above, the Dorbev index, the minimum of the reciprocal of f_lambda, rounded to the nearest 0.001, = 0.047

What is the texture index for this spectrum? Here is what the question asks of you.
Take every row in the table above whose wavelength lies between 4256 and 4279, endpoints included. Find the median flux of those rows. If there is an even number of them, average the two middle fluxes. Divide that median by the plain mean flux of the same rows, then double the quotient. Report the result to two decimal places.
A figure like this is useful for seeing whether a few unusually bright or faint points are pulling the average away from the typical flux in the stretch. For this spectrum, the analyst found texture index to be 2.04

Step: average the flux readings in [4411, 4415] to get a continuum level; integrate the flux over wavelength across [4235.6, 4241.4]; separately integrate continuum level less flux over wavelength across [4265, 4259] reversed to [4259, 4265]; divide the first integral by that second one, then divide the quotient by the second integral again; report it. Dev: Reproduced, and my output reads 0.7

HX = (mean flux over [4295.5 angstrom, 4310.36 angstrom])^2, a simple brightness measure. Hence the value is 284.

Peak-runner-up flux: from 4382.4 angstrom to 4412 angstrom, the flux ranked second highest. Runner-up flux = 21.7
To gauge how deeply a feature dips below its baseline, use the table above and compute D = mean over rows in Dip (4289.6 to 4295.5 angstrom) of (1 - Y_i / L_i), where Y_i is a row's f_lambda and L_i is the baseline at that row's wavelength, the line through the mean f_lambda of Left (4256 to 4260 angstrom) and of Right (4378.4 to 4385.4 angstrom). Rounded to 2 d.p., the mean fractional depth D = 0.06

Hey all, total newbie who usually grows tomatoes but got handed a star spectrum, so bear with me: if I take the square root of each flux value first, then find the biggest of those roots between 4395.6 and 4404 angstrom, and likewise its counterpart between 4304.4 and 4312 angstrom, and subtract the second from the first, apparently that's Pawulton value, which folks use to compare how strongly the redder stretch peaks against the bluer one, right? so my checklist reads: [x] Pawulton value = -0.05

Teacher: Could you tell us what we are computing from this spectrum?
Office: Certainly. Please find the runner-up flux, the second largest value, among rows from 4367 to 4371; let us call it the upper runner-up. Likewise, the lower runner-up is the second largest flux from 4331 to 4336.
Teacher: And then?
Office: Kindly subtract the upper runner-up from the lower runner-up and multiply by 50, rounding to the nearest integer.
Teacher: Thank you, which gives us -175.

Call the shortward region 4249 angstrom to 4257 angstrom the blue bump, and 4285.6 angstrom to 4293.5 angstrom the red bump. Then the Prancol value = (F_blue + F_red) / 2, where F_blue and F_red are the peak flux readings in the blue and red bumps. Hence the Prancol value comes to 20.0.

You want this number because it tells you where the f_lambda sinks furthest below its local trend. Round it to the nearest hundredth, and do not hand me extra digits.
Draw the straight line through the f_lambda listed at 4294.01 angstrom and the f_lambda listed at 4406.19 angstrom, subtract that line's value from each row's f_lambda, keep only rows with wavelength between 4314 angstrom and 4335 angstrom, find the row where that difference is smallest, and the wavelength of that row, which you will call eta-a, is 4334.74 angstrom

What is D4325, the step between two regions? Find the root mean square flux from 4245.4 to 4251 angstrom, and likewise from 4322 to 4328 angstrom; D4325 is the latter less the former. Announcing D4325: -1.9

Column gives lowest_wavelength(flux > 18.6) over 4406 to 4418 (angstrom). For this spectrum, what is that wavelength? 4406.19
